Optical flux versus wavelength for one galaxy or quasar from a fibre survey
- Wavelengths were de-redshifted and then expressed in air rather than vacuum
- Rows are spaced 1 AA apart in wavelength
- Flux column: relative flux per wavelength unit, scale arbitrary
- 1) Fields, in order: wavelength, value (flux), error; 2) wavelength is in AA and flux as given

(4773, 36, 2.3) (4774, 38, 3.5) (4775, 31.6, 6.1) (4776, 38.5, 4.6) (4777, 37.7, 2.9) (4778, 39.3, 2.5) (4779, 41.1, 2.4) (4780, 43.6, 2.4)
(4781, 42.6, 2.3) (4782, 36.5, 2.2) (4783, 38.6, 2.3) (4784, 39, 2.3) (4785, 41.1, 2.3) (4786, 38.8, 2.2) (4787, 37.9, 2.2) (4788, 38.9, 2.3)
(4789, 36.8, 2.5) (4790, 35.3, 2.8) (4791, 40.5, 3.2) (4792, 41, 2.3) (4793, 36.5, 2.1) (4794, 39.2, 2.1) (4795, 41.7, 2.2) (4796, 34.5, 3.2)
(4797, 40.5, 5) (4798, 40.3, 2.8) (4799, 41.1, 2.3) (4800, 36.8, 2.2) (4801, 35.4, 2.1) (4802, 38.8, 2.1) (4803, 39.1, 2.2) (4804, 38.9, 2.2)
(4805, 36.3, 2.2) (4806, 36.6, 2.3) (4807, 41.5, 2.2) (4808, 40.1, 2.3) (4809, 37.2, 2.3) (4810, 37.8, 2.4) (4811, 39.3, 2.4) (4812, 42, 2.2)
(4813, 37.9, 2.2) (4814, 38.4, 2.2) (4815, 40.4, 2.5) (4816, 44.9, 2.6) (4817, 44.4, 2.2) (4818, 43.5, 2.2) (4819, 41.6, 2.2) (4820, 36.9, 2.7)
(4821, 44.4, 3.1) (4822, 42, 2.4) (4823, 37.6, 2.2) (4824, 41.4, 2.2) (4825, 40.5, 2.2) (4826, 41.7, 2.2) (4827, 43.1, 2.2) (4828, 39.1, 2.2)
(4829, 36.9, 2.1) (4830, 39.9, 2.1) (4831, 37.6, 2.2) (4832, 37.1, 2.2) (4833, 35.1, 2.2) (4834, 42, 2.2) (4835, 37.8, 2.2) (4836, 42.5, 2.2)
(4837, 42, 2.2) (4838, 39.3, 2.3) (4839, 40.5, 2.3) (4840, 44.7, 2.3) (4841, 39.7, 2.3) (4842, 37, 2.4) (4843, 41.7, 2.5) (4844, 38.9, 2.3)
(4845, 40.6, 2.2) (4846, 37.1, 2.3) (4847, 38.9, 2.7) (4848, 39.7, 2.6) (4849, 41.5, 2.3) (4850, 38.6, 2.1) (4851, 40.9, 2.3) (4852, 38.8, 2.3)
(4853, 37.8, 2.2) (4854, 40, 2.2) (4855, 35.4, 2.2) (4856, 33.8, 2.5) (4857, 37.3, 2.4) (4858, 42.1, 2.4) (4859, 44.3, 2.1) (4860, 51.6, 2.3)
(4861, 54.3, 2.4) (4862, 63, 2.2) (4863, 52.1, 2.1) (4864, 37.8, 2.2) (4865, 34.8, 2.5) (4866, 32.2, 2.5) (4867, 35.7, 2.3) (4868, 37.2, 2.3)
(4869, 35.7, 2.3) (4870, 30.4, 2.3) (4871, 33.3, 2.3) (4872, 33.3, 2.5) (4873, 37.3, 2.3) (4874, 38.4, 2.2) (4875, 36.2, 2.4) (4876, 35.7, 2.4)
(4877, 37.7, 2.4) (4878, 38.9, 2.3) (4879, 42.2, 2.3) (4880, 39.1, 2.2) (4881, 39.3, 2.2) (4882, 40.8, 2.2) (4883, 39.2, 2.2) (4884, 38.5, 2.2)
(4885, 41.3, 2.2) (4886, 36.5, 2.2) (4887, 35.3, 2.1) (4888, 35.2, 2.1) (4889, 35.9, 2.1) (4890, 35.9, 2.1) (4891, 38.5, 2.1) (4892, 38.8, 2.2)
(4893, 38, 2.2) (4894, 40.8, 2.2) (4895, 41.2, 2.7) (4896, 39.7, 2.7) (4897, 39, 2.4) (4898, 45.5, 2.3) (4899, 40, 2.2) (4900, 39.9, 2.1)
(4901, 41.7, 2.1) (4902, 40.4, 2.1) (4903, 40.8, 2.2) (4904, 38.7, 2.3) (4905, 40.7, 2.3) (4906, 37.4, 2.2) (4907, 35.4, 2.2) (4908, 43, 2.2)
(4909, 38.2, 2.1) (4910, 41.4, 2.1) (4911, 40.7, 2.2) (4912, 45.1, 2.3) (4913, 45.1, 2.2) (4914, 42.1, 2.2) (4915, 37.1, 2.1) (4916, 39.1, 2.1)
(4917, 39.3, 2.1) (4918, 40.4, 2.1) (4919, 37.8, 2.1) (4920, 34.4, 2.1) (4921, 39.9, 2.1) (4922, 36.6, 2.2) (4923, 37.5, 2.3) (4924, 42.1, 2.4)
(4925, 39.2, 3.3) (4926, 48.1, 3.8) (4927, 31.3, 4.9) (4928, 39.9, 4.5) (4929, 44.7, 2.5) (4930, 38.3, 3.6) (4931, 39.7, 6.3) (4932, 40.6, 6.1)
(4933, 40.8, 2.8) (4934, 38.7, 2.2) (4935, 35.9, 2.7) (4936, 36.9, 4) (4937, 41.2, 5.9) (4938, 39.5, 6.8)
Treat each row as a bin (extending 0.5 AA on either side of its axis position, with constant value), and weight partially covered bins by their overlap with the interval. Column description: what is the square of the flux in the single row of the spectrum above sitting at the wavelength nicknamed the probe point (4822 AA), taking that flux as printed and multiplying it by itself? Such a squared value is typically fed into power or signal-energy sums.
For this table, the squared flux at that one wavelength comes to 1764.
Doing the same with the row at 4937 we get 1697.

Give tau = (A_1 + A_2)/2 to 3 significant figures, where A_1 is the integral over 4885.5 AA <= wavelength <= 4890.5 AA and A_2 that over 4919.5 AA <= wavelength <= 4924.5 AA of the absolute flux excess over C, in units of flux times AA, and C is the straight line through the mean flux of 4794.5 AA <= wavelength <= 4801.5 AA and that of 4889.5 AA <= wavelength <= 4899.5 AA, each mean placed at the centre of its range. 16.7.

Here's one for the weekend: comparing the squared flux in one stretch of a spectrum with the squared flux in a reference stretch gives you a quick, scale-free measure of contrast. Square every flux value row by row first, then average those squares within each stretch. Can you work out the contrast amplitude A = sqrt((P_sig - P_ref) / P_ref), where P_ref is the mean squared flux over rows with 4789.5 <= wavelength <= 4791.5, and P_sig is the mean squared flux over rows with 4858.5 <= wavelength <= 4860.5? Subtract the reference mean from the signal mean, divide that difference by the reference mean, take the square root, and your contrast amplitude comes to 0.78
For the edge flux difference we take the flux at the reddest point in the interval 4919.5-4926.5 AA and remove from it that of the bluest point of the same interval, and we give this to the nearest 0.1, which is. 13.7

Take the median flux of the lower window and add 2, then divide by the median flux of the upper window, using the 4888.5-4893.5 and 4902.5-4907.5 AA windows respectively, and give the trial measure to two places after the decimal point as 1.03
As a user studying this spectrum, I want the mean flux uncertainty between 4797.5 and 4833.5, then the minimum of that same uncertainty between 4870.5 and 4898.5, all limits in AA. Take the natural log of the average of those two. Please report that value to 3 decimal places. 0.787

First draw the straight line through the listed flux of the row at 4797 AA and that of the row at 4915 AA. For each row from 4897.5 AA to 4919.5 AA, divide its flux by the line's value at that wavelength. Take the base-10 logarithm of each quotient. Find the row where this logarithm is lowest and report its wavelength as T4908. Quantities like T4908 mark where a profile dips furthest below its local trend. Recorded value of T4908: 4907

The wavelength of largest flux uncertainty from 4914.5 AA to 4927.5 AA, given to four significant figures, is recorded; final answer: 4927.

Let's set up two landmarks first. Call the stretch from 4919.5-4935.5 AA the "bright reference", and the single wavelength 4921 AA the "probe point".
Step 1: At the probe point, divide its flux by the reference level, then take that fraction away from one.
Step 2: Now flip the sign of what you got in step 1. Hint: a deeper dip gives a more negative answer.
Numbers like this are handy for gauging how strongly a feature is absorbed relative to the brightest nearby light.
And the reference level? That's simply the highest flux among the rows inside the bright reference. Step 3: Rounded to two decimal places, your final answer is -0.17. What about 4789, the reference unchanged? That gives -0.23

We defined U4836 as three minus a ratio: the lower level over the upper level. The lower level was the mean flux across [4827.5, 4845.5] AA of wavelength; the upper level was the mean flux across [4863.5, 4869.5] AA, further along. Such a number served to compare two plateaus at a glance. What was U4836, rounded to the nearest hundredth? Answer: 1.89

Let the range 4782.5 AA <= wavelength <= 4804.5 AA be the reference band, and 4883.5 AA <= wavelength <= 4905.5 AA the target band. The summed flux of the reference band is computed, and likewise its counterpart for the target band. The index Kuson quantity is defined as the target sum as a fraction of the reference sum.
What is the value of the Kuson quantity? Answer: 1.01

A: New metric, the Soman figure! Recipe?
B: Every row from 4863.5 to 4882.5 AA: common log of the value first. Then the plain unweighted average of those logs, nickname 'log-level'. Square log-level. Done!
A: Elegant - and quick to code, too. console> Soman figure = 2.44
